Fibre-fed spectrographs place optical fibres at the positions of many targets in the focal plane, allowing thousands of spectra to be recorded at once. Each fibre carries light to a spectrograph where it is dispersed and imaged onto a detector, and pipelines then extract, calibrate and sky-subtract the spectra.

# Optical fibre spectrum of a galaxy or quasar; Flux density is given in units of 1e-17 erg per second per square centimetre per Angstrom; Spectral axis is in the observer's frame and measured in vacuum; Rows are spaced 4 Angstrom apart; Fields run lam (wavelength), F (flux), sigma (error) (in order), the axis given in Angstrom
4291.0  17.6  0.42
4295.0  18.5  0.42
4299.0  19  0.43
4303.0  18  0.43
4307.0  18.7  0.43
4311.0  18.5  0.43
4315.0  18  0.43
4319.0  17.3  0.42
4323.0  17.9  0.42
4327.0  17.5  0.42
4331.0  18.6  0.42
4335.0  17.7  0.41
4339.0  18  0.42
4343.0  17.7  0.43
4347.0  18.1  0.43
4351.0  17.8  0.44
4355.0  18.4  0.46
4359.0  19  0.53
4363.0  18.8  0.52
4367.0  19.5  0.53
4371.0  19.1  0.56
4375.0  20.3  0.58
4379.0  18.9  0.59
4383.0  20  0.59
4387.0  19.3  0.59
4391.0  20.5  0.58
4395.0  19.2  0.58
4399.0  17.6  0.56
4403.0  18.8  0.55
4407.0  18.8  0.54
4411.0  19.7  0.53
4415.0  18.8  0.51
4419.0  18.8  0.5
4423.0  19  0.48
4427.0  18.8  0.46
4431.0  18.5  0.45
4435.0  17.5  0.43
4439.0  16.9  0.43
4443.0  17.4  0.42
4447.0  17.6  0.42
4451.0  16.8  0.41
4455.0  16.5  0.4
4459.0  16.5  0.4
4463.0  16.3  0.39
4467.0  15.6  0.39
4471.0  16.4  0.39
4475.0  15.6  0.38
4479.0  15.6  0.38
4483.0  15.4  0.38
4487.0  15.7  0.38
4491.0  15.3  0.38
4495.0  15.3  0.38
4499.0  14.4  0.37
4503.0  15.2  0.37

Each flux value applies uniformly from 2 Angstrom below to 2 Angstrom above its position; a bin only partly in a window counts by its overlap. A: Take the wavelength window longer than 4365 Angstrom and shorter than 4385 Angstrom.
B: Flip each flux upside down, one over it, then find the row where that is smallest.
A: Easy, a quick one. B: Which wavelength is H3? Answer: 4375.0 Angstrom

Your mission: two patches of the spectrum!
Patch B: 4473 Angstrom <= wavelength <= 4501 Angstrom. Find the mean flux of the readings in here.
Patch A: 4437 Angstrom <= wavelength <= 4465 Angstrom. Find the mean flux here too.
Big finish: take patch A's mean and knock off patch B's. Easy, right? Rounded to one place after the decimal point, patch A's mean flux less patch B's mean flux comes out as 1.5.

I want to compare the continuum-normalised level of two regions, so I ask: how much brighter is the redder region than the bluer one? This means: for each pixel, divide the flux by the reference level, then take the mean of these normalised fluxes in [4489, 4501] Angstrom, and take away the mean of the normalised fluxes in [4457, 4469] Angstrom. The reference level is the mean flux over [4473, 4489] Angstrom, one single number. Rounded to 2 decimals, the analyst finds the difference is -0.07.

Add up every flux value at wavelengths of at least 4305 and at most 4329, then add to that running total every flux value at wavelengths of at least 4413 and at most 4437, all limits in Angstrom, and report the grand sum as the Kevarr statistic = 219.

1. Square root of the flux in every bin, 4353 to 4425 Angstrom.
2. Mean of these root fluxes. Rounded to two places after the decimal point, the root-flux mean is 4.37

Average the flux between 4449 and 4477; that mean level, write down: 16.2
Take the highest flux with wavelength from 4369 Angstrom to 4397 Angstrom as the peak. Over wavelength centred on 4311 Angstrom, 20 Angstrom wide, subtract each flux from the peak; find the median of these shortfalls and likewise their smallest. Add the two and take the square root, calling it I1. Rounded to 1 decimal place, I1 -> 2.1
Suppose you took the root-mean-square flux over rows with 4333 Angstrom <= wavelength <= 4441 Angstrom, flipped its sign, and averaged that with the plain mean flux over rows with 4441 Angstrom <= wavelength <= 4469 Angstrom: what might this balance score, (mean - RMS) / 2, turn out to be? -1.04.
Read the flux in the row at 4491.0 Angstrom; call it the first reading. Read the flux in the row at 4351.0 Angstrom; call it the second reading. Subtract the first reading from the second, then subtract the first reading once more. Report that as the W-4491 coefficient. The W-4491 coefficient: -12.8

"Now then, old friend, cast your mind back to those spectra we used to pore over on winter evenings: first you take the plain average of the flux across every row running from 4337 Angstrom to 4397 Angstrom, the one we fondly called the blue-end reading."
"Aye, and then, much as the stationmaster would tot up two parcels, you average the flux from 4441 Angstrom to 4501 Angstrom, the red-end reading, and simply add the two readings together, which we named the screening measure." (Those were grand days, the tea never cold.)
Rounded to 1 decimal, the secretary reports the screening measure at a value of 35.0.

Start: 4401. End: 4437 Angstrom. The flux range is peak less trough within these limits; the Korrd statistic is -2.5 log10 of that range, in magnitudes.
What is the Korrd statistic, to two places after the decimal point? -0.86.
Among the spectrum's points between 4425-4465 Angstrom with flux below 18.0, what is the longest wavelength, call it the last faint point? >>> 4463.0 Angstrom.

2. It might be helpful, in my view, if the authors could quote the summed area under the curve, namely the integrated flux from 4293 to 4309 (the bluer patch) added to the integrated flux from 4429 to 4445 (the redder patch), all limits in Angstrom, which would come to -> 578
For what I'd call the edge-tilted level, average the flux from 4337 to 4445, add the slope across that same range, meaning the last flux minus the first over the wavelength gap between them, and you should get 18.7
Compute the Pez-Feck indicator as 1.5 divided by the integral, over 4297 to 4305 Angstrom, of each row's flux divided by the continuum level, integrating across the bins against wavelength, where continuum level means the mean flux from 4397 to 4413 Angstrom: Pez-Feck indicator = 0.190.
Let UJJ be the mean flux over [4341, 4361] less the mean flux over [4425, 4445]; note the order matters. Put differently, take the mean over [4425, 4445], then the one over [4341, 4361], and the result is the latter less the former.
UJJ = 0.38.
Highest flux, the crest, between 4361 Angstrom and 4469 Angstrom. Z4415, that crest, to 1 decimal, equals 20.5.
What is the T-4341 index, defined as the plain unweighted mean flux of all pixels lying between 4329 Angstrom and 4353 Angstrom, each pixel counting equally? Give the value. 18.0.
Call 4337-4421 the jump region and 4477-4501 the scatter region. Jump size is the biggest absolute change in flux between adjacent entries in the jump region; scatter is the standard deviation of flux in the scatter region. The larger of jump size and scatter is 1.60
